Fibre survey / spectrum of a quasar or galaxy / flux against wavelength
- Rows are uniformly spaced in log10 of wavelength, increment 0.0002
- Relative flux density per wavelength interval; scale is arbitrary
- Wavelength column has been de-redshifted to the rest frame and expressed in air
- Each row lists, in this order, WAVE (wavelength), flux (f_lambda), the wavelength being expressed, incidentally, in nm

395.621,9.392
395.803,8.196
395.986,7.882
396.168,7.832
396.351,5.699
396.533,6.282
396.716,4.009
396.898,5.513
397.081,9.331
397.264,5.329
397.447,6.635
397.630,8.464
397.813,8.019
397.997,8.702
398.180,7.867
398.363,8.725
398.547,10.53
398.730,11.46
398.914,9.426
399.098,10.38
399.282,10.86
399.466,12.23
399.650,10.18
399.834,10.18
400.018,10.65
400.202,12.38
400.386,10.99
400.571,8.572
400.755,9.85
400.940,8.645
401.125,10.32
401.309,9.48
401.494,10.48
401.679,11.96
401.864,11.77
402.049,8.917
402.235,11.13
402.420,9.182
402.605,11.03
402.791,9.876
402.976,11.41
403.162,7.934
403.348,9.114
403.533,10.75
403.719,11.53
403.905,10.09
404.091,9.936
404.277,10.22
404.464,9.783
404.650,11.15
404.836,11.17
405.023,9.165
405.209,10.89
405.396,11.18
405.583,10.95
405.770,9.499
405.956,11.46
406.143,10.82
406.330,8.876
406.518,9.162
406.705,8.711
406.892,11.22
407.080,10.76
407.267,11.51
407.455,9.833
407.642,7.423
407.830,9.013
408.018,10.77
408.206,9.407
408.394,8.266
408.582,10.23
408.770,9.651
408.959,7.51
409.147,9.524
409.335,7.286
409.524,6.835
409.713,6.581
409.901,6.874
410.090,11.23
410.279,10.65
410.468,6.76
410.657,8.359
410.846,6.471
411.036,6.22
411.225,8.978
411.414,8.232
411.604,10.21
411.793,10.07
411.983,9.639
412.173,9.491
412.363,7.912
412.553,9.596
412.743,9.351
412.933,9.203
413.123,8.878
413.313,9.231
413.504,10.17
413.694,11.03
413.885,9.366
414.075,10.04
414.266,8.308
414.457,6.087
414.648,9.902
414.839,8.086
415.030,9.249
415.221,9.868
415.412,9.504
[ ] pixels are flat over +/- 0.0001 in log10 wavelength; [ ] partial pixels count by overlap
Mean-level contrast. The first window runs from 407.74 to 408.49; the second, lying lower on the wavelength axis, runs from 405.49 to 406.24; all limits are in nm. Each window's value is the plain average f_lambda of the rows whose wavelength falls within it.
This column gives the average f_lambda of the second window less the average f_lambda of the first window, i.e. 1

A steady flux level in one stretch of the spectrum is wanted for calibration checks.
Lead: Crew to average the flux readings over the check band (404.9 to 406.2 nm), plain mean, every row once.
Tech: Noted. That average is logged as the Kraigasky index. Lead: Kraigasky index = 10.6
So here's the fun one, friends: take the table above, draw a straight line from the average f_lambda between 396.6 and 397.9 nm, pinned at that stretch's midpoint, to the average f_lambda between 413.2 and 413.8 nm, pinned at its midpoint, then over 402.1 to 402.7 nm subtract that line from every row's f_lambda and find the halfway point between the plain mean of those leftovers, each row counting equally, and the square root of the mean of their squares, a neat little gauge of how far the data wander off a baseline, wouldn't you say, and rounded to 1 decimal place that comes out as 2.7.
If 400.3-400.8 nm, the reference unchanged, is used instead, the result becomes 2.5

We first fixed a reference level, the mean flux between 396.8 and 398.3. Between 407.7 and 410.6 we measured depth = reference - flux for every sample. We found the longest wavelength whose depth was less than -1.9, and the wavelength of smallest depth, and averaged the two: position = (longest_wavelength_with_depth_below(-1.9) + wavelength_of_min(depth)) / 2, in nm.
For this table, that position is 410.18 nm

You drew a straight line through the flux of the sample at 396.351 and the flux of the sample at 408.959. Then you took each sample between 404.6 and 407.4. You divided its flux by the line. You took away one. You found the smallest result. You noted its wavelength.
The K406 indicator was 406.705 nm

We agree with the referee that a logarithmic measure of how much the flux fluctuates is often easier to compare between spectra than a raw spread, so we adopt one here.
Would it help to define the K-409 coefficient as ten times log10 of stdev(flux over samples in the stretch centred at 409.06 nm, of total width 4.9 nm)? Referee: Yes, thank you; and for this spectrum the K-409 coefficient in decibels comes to 2.2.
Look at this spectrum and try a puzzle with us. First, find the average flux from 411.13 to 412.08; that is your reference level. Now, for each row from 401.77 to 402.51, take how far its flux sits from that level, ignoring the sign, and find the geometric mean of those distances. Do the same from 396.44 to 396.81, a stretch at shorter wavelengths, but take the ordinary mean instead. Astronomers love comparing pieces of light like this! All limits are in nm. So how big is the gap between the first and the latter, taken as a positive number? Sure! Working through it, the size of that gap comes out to 3.4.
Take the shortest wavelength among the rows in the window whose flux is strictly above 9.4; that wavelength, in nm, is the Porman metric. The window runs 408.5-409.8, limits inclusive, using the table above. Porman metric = 408.582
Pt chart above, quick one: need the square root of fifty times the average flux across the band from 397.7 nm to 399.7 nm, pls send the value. 22.2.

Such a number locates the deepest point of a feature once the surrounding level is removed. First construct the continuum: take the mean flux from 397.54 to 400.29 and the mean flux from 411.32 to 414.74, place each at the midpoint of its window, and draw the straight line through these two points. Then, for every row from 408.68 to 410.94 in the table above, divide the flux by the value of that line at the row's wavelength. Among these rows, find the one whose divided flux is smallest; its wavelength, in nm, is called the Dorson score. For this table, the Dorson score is 410.846 nm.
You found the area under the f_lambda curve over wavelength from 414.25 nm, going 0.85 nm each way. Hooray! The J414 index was 16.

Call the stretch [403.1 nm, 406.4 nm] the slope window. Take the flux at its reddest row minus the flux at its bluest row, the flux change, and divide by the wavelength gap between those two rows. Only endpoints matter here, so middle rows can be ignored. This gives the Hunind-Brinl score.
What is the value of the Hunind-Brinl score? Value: 0.30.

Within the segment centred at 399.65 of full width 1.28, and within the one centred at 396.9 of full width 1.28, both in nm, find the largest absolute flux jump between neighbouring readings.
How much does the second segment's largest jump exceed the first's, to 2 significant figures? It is 2.0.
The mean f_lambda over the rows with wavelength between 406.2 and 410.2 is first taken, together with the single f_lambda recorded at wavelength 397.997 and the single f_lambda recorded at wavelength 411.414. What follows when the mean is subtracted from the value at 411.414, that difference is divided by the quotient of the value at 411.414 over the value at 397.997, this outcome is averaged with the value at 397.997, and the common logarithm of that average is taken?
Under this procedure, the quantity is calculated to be 0.59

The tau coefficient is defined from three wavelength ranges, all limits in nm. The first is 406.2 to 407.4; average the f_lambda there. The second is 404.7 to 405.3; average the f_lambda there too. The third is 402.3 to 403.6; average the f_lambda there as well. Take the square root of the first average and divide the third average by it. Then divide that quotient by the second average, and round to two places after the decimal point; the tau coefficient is 0.30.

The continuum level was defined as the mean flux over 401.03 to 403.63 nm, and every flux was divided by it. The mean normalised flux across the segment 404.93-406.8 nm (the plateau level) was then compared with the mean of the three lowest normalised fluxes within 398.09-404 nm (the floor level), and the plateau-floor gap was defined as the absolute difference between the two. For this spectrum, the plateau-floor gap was 0.19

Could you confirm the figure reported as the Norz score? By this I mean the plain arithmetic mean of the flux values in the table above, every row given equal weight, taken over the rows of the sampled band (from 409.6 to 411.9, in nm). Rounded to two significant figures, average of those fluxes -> 8.4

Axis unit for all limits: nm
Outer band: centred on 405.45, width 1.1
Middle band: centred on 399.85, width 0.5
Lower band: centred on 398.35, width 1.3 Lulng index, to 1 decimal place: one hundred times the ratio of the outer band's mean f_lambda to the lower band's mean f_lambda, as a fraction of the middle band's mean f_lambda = 11.0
